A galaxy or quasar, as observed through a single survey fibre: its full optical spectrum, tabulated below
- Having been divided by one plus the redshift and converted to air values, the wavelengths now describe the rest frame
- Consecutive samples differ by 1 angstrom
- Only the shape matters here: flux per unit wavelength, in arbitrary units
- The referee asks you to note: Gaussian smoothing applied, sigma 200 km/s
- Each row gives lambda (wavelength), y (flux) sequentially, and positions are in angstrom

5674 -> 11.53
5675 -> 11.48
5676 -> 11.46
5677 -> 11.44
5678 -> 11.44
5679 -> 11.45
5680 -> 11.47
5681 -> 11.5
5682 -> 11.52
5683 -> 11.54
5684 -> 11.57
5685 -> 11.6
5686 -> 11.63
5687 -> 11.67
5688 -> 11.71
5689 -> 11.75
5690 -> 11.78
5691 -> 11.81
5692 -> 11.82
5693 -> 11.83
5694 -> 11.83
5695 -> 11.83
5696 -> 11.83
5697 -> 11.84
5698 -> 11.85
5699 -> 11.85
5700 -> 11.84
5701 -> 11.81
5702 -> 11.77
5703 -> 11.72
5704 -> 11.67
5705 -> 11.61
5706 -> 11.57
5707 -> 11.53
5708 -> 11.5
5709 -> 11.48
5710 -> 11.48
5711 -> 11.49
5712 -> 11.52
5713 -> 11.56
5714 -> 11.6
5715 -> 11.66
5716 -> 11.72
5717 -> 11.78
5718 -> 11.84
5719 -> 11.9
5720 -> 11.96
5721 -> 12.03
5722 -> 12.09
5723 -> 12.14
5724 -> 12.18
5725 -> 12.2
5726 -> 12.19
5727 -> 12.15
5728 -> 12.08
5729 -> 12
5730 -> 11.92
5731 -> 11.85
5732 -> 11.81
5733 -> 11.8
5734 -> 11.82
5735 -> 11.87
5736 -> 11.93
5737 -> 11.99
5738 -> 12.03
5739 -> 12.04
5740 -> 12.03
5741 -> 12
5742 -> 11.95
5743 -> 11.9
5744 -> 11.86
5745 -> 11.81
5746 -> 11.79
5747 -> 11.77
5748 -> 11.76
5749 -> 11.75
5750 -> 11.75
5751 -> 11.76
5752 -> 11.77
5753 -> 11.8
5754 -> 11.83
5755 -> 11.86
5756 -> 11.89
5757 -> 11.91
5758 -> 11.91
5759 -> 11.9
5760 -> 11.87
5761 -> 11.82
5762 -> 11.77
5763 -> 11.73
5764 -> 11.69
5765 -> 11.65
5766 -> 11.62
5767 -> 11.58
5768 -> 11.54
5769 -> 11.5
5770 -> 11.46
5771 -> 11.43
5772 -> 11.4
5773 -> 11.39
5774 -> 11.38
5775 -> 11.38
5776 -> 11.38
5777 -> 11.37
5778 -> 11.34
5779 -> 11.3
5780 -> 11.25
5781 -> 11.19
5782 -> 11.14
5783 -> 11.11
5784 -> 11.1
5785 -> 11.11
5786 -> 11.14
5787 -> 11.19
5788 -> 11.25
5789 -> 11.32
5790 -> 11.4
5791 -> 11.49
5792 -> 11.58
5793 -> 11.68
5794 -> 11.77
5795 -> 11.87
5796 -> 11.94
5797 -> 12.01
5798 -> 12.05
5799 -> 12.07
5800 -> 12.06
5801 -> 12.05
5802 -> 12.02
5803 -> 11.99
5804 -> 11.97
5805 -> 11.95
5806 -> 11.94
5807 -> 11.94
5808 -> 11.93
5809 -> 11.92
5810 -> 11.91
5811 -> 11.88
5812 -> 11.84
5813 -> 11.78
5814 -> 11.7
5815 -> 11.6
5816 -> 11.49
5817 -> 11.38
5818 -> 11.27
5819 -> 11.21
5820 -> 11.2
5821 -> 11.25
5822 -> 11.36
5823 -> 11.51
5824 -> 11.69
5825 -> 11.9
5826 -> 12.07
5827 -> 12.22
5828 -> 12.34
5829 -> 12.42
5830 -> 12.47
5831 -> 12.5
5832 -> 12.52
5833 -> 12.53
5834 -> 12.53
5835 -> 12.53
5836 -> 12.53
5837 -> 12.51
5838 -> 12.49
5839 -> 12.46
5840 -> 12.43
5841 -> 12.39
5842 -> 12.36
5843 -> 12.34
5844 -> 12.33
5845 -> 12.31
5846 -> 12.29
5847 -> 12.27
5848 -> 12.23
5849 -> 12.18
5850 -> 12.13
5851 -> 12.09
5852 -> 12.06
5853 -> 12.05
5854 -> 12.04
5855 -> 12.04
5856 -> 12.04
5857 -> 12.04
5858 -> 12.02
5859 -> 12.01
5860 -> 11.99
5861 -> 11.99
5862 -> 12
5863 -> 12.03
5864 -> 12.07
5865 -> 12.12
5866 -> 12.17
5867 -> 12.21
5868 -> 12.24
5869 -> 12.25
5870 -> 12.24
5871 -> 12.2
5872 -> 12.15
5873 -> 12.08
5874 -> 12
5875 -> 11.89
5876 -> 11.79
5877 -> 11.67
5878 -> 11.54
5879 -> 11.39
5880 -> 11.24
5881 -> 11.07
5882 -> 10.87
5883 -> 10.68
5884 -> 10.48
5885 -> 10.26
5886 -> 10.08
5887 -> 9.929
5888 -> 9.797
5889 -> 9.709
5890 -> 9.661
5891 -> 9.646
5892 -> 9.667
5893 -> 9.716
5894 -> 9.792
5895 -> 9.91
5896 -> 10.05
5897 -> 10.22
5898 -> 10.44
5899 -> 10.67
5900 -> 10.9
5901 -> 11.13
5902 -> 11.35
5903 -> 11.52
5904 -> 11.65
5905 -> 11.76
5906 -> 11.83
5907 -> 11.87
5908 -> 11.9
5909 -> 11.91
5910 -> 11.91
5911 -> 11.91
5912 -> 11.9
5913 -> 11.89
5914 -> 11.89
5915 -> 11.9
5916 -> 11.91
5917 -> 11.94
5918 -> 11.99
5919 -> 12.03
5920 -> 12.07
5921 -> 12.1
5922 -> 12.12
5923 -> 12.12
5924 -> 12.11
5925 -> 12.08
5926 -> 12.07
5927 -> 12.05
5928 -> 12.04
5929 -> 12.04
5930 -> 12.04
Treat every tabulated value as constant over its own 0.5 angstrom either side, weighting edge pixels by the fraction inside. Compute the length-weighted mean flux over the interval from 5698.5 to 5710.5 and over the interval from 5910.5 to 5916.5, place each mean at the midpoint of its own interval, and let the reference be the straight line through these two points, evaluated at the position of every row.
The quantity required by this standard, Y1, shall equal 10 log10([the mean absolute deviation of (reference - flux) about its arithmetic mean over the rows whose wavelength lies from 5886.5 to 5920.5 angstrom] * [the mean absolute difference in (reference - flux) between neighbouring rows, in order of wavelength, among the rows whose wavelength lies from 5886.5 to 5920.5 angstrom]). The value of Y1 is -11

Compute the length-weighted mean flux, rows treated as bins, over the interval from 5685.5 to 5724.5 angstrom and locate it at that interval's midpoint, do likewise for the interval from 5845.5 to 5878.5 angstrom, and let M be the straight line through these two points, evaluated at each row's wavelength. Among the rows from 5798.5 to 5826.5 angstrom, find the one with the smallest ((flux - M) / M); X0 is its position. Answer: 5820 angstrom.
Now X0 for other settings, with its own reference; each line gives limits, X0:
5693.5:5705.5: 5705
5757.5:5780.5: 5780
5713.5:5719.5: 5714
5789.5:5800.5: 5790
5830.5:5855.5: 5855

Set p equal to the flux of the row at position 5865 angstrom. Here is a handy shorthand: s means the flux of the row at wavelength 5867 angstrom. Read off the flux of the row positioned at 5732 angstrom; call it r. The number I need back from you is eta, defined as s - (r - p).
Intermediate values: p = 12.12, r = 11.81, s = 12.21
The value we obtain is 12.5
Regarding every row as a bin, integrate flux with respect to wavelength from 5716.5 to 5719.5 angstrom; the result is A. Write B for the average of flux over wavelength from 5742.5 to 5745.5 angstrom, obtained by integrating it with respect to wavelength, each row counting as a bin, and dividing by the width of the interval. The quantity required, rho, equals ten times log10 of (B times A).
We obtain 26.2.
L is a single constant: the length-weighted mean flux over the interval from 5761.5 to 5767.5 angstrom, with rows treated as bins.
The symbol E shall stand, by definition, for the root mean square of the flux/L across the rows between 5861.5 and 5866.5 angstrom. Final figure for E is 1.03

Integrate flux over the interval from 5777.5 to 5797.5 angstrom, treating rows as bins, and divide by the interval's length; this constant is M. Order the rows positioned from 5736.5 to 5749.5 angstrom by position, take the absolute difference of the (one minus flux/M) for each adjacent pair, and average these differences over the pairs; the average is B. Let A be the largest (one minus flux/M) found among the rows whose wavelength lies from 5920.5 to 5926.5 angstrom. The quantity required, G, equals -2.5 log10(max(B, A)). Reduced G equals 6.5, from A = -0.06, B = 0.0025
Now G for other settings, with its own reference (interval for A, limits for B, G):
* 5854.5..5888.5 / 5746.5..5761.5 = 2.1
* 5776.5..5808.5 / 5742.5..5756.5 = 3.9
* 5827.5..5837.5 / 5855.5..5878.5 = 6.0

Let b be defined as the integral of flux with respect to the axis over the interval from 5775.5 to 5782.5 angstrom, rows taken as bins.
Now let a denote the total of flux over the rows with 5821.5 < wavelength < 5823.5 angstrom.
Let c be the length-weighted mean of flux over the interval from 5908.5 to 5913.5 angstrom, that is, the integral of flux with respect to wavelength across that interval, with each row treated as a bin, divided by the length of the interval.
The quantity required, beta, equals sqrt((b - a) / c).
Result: 2.2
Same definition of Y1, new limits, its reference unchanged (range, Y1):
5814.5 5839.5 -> -14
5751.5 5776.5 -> -23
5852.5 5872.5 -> -28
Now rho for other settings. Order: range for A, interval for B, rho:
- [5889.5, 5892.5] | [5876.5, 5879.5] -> 25.2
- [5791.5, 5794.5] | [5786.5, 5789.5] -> 26.0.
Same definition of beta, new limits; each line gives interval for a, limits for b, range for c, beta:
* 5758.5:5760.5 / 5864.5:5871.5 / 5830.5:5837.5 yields 2.2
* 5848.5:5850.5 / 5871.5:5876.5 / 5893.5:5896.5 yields 1.9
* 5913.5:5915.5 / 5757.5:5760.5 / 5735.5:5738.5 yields 1.0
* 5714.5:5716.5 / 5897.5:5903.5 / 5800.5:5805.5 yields 1.9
